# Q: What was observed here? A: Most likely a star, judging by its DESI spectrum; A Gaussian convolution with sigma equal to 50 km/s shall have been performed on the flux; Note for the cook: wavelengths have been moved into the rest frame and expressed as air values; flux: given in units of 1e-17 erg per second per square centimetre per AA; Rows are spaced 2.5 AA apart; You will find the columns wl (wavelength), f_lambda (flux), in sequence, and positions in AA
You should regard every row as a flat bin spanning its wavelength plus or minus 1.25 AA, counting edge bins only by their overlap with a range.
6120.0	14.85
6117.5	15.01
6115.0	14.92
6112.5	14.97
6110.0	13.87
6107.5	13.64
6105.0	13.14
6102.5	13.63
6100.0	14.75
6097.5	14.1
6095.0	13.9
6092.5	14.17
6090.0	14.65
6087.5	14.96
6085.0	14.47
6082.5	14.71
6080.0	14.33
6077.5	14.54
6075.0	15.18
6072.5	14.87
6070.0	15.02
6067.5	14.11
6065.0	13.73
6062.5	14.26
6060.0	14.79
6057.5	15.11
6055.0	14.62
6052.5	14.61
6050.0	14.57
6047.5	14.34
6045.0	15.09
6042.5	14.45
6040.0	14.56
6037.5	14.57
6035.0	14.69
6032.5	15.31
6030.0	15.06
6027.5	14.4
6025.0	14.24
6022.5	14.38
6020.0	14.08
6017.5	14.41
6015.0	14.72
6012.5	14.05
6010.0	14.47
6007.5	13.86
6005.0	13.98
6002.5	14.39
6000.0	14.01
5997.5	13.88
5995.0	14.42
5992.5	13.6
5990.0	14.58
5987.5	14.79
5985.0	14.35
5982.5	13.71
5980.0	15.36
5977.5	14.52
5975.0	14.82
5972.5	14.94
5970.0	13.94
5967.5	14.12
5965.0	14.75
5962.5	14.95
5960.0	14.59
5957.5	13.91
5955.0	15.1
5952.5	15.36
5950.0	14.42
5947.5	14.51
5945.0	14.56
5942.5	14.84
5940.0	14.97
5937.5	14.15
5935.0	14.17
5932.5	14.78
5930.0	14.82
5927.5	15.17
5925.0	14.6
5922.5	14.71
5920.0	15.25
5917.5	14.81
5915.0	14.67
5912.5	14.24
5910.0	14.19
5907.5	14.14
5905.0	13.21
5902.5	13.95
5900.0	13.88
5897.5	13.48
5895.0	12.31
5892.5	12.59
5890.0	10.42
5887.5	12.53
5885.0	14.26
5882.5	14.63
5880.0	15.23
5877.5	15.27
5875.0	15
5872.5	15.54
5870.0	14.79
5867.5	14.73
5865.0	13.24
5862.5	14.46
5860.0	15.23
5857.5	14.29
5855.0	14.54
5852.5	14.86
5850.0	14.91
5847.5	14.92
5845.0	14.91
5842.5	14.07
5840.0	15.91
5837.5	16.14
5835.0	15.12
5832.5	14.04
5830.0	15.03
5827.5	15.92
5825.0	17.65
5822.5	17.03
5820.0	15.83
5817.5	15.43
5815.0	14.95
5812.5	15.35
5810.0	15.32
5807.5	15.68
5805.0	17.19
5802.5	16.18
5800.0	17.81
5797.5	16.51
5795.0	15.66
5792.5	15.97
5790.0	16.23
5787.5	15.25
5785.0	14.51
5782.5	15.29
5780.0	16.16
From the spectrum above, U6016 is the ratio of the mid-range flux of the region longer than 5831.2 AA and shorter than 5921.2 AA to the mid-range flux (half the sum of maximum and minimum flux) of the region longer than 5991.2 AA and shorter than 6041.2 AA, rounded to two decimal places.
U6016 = 0.92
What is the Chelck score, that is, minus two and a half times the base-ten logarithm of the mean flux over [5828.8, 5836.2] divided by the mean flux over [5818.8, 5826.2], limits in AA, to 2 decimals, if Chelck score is 0.15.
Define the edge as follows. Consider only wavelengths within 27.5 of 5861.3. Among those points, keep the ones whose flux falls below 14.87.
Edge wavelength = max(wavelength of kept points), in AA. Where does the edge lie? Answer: 5887.5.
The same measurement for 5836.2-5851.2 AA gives 5842.5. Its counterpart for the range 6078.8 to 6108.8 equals 6107.5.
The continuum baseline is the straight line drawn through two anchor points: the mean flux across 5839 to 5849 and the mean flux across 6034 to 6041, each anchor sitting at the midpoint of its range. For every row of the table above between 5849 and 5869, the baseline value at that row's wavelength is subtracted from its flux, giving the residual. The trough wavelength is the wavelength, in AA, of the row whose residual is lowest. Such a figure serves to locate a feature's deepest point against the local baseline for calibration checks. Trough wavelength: 5865.0 AA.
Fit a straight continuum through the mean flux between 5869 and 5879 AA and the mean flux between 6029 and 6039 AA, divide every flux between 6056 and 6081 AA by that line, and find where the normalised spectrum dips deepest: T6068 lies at 6065.0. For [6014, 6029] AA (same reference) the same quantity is 6020.0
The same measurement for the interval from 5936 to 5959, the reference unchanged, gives 5957.5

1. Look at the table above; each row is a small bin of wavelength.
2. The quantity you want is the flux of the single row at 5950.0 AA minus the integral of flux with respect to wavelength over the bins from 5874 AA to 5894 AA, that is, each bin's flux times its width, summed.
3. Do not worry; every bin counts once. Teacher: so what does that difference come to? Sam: -260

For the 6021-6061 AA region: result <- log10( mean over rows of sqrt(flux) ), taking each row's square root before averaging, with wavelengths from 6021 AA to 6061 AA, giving 0.583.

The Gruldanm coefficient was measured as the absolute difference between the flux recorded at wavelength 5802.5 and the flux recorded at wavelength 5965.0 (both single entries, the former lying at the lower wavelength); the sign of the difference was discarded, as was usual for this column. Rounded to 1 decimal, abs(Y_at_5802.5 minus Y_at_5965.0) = 1.4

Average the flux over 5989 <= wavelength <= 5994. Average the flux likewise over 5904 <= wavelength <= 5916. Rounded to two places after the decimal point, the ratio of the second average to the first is 1.00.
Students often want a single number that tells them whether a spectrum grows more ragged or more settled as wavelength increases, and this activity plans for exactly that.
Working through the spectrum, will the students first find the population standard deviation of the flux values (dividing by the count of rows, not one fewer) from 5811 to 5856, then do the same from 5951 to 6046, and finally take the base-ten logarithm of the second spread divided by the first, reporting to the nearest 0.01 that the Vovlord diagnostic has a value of -0.30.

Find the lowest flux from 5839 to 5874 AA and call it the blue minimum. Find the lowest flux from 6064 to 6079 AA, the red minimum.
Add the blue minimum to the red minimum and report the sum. 27.0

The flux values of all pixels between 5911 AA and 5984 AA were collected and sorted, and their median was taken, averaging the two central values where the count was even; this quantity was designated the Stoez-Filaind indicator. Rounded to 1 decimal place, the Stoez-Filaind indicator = 14.7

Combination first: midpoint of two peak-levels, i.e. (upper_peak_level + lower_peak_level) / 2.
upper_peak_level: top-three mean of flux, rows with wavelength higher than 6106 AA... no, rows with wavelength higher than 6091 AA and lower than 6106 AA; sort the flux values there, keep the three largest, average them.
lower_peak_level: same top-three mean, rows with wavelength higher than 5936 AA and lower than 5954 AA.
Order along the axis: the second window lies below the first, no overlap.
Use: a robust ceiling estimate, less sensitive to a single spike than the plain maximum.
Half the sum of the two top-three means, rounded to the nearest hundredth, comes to 14.70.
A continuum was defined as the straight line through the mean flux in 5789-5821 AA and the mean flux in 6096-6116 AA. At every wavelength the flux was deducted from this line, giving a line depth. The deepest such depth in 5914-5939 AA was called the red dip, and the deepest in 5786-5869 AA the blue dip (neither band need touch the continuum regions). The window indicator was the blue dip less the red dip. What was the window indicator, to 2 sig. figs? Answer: 1.4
